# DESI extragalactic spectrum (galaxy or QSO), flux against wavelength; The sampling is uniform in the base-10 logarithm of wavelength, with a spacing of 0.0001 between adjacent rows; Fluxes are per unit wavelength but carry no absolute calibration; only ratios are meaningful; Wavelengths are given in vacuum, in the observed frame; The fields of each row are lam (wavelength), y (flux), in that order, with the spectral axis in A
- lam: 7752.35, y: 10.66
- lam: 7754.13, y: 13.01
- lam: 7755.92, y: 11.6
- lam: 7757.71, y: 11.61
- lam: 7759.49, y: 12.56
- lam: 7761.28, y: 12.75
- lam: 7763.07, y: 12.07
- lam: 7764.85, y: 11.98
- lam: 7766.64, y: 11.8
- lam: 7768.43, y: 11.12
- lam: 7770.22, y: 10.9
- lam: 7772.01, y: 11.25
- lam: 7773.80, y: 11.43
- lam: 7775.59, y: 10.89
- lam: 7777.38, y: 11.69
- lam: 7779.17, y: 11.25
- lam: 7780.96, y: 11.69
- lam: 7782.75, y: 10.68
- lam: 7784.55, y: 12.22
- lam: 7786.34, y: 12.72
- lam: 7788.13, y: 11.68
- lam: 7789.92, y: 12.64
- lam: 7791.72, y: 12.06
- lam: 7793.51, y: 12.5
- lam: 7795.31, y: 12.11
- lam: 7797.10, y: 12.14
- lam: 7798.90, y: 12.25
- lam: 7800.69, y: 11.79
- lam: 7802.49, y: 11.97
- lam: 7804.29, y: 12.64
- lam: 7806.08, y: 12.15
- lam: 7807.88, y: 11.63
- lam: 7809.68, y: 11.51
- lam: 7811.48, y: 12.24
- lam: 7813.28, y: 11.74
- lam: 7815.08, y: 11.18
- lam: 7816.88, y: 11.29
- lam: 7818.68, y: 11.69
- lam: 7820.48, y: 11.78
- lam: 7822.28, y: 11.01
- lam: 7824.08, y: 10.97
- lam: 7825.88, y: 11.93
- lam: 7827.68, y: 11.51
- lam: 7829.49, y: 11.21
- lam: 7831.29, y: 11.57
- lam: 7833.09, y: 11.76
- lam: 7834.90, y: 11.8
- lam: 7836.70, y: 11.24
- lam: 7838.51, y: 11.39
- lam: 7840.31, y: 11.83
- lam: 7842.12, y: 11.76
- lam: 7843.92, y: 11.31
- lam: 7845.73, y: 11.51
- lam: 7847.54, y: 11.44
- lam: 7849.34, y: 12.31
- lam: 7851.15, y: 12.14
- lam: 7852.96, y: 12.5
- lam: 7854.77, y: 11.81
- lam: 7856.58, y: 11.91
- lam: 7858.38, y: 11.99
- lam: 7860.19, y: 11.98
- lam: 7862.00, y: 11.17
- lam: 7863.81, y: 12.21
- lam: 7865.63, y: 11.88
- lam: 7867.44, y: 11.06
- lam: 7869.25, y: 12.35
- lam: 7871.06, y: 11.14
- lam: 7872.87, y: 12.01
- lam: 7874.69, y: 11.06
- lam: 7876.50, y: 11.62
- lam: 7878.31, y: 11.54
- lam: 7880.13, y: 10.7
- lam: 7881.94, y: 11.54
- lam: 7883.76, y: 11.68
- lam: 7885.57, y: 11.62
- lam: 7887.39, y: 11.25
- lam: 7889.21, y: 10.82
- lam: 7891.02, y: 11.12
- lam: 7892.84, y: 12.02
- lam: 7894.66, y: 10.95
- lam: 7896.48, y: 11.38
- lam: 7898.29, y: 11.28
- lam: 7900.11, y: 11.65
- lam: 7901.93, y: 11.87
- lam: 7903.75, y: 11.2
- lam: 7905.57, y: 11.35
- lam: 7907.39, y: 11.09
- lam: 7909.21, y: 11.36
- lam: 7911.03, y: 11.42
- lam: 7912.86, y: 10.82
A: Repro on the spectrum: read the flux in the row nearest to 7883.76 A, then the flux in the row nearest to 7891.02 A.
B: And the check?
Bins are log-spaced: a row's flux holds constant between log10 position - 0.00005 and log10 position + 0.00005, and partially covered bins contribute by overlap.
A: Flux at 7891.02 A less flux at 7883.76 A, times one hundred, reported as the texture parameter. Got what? -56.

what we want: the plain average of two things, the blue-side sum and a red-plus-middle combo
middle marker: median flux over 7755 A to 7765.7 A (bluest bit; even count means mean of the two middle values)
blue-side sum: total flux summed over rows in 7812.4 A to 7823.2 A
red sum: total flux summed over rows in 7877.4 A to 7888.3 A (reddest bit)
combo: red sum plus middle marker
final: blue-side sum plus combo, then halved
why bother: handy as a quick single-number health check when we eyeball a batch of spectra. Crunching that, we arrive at 74.5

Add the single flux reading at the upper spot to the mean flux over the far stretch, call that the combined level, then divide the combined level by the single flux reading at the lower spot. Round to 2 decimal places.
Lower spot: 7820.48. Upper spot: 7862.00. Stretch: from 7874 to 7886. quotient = 1.92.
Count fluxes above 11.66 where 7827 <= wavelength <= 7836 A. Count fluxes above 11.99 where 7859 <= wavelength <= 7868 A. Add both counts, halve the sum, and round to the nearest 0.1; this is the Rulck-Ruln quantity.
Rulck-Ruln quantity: 1.5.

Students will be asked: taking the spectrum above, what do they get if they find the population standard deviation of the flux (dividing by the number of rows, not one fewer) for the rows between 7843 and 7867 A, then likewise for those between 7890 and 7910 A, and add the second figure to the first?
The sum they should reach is 0.70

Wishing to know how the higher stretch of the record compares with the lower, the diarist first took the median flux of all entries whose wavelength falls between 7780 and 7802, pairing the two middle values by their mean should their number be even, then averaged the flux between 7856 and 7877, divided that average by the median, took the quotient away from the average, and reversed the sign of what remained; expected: -10.7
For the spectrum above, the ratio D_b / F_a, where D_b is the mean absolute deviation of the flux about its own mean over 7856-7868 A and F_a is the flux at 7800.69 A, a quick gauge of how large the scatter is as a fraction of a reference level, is 0.030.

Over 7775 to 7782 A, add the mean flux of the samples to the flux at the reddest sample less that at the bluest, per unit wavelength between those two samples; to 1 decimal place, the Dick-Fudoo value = 11.5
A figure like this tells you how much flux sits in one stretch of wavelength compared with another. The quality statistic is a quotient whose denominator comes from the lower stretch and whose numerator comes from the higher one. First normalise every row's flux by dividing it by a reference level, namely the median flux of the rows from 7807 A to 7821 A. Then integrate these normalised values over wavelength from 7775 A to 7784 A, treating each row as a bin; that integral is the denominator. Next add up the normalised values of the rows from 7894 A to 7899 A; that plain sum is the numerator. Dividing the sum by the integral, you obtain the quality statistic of 0.33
